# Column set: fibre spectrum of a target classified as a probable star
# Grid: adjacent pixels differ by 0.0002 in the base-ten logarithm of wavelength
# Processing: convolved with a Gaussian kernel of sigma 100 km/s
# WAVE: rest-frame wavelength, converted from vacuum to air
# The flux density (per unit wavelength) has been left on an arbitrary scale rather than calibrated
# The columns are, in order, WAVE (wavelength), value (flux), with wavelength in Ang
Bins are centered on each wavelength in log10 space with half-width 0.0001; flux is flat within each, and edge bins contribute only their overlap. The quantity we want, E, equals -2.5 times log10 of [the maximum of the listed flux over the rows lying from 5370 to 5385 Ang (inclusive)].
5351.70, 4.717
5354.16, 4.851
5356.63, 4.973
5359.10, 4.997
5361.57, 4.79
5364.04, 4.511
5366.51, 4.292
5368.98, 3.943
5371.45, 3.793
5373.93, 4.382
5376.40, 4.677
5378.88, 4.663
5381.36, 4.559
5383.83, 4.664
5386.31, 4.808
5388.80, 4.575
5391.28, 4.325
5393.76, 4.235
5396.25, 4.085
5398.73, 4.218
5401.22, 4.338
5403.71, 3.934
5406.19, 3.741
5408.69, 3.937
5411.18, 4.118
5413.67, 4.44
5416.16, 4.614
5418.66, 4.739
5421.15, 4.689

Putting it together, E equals -1.67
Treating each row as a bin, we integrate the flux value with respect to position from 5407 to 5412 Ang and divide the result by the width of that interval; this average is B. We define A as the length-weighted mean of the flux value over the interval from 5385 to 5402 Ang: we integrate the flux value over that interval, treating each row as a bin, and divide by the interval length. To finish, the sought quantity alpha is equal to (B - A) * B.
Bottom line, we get -1.5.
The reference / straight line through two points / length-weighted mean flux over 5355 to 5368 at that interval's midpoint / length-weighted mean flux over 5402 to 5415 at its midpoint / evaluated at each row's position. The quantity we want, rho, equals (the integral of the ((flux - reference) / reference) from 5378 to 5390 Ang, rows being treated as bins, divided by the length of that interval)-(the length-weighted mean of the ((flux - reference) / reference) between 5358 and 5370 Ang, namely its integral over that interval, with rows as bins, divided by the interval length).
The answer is 0.09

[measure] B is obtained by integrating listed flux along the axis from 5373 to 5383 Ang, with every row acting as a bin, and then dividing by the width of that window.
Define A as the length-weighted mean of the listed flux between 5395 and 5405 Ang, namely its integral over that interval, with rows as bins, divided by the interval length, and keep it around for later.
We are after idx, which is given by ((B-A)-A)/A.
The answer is -0.89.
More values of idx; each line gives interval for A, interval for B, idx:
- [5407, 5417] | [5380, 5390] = -0.90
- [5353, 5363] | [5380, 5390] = -1.05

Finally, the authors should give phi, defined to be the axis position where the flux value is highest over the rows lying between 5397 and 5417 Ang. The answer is 5416.16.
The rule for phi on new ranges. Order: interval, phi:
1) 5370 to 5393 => 5386.31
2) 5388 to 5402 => 5388.80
